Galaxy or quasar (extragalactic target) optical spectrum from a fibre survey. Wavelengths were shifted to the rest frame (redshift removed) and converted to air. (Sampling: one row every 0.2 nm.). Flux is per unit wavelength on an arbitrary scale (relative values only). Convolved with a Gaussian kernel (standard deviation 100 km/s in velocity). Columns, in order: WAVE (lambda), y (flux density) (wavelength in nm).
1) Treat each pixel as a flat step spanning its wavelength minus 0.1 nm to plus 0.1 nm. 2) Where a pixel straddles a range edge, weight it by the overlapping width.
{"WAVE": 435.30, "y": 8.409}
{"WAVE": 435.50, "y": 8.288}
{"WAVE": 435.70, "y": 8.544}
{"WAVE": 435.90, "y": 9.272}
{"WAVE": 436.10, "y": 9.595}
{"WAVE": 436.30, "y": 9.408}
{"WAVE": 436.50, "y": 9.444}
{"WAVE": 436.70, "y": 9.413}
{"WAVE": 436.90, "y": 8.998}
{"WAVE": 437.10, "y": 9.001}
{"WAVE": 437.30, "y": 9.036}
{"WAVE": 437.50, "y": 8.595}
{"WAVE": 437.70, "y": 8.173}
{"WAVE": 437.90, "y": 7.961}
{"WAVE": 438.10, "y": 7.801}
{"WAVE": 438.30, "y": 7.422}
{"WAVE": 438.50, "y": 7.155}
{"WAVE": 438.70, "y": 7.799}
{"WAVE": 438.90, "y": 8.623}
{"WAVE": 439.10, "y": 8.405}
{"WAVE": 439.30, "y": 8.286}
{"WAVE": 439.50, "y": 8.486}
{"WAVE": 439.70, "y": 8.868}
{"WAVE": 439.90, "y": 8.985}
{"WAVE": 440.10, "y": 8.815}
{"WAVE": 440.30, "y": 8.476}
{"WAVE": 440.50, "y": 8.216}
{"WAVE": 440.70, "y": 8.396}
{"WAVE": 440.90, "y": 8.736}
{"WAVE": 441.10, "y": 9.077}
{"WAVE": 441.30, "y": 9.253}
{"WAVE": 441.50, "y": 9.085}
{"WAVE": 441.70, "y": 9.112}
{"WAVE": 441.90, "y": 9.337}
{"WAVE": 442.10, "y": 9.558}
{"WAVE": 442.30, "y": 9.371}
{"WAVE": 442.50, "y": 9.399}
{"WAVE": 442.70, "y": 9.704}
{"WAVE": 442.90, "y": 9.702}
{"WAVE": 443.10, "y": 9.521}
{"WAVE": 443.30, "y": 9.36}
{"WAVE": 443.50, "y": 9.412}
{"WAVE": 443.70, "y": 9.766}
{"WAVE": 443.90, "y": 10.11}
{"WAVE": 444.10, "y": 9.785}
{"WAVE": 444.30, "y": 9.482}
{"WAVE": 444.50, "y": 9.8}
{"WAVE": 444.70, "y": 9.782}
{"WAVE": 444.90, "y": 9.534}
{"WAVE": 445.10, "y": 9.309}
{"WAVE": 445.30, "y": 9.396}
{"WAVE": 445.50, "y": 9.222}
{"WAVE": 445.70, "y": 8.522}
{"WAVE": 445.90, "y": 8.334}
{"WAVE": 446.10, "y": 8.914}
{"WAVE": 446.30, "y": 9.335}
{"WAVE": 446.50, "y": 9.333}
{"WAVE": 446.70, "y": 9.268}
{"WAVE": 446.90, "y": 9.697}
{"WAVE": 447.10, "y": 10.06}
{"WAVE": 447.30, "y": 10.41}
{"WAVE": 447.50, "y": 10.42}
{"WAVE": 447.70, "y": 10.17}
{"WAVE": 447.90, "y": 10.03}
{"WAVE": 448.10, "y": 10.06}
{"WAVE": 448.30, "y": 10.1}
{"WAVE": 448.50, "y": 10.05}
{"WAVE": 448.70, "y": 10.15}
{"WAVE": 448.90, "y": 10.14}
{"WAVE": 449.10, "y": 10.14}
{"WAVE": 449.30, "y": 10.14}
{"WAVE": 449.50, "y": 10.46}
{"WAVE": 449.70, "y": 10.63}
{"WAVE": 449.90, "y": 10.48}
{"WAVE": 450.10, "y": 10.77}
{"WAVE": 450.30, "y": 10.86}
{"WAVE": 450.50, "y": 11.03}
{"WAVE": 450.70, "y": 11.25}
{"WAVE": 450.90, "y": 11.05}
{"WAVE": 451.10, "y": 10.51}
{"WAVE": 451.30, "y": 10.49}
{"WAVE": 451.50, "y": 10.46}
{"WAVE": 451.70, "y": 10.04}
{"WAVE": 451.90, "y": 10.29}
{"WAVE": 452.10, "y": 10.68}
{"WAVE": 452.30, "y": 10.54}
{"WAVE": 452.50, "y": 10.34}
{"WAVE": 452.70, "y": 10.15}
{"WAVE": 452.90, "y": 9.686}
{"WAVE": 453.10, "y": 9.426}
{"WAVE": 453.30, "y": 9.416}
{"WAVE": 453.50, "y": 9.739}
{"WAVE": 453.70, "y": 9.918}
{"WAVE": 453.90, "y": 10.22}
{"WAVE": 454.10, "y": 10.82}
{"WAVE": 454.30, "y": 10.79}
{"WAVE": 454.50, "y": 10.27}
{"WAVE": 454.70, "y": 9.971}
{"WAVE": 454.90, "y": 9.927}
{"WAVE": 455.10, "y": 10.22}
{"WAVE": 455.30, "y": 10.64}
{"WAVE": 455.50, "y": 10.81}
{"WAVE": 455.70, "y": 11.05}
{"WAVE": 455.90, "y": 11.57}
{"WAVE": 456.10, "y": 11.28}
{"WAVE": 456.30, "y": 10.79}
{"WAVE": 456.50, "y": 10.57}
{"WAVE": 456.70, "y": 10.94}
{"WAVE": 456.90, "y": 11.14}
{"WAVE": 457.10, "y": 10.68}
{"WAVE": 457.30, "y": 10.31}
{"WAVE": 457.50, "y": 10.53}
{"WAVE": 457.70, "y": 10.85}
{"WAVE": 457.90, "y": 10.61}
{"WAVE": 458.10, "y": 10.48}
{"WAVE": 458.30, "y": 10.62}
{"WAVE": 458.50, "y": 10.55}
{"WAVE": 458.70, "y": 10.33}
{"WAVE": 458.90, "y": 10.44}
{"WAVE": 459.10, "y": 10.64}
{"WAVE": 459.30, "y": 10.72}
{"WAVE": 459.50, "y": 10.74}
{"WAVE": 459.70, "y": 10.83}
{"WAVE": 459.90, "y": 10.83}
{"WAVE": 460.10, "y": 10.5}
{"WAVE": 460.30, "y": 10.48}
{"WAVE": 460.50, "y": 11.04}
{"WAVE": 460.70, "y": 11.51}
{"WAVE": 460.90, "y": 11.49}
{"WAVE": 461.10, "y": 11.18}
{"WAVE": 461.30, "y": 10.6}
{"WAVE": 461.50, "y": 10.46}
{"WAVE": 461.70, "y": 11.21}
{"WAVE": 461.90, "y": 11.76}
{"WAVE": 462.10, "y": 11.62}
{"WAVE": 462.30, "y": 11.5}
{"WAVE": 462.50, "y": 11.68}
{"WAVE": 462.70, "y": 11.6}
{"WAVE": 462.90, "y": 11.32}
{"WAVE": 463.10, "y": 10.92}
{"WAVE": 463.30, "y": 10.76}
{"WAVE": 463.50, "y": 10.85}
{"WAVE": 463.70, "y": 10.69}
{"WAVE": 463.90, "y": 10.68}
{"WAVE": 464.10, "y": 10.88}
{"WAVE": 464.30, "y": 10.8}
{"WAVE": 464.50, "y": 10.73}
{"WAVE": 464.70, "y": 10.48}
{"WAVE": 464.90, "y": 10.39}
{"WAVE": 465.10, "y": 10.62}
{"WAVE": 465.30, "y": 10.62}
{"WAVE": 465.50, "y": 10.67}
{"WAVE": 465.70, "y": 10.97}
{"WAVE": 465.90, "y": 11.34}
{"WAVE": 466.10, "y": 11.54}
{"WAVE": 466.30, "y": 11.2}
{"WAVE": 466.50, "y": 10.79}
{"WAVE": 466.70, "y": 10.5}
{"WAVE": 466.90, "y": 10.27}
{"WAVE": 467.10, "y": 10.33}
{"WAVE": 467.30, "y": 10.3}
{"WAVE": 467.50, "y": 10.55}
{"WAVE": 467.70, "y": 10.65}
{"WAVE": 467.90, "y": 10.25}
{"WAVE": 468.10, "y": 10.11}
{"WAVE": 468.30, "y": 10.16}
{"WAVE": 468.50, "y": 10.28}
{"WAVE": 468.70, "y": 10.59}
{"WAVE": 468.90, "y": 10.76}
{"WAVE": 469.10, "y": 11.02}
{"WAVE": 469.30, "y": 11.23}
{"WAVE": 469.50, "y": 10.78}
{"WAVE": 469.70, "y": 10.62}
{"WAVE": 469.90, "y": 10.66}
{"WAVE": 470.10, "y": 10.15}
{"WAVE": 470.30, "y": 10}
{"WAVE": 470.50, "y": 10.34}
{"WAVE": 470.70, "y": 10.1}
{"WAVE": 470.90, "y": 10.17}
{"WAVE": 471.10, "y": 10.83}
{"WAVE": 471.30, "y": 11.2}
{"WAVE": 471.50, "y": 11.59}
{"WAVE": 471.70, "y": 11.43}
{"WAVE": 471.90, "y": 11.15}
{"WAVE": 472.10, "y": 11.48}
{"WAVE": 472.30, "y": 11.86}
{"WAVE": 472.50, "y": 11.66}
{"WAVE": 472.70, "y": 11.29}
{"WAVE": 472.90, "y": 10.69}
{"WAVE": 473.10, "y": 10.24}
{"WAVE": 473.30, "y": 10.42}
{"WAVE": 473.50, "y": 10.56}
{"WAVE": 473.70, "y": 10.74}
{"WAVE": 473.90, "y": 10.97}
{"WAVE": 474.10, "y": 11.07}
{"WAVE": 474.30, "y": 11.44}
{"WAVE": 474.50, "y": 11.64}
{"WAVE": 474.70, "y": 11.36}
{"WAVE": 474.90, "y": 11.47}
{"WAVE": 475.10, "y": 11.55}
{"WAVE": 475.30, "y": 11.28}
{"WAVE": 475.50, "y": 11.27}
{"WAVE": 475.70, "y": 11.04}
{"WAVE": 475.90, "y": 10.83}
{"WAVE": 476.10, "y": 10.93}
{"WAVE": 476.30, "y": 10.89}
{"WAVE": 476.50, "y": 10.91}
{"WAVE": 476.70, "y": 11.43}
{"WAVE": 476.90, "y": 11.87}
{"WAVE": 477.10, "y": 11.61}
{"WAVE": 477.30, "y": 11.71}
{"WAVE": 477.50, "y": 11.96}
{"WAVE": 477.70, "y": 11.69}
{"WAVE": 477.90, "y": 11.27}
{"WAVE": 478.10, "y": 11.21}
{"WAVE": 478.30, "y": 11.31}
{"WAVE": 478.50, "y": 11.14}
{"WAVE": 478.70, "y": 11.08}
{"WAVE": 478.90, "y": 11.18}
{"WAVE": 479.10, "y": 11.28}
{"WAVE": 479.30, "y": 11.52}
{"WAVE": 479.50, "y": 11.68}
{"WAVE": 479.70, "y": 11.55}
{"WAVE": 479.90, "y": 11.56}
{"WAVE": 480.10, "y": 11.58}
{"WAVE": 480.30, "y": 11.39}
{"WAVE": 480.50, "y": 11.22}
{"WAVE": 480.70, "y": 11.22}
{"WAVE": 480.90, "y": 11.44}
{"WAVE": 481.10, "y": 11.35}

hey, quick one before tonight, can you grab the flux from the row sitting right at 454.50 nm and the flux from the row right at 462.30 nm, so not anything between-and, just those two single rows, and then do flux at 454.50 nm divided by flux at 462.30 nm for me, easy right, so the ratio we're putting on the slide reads 0.89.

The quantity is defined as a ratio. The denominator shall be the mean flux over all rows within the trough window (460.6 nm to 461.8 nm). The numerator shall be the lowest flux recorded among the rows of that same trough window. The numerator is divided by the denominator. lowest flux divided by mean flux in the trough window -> 0.944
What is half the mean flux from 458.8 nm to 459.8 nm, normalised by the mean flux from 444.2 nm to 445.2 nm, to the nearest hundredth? 0.56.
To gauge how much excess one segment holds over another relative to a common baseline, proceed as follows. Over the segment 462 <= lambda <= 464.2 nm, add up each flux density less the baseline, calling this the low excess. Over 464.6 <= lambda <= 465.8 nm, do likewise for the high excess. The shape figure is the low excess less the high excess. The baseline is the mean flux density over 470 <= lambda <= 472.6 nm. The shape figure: 4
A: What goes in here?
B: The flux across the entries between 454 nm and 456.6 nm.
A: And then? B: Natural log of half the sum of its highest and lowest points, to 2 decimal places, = 2.37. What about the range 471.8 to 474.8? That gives 2.40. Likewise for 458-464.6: 2.40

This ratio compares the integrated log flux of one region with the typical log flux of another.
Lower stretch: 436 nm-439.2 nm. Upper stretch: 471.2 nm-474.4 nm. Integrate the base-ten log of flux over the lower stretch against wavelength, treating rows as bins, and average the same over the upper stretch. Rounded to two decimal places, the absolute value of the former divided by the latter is 2.85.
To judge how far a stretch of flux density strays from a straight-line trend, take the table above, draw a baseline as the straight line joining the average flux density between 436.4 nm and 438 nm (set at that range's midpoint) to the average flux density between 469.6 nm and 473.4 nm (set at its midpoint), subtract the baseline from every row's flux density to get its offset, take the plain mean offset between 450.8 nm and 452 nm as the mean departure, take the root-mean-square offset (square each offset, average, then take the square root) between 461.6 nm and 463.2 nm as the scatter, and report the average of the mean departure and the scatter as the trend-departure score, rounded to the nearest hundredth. 1.00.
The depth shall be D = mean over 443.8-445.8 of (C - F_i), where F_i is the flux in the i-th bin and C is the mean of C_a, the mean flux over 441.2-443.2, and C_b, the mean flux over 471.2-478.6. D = 0.8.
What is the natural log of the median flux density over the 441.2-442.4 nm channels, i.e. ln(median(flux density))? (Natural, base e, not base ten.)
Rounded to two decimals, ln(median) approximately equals 2.23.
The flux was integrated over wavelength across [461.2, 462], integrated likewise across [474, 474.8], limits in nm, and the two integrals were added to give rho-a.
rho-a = 18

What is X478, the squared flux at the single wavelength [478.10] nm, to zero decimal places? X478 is 126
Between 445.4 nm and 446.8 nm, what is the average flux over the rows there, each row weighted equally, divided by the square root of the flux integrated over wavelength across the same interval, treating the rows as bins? 2.5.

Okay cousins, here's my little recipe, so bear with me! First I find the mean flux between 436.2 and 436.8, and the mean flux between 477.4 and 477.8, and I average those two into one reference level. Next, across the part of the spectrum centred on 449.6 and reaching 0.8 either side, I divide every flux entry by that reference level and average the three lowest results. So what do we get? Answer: 0.95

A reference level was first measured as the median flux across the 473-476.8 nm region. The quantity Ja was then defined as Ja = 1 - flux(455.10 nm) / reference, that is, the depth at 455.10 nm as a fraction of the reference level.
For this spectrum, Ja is 0.074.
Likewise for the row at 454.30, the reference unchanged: 0.023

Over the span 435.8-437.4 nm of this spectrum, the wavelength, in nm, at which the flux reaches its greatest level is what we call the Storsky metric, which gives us 436.10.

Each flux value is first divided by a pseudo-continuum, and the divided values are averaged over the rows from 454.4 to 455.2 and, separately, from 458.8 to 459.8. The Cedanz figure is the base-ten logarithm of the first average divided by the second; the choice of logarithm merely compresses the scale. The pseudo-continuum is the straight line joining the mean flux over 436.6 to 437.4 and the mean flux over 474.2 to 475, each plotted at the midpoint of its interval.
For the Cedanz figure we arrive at -0.0123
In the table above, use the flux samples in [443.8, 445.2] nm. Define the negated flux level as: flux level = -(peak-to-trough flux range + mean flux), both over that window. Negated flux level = -10.5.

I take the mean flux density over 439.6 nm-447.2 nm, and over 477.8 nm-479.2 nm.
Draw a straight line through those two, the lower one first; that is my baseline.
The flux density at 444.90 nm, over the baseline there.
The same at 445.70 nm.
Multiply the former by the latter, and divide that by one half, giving 1.9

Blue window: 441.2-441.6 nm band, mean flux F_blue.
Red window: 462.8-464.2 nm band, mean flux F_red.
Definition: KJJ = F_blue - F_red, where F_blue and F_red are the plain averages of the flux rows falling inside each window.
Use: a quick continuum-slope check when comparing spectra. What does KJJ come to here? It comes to -1.7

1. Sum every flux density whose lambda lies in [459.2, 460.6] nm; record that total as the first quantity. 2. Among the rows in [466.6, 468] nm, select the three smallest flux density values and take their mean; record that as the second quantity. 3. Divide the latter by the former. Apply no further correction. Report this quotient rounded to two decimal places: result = 0.14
